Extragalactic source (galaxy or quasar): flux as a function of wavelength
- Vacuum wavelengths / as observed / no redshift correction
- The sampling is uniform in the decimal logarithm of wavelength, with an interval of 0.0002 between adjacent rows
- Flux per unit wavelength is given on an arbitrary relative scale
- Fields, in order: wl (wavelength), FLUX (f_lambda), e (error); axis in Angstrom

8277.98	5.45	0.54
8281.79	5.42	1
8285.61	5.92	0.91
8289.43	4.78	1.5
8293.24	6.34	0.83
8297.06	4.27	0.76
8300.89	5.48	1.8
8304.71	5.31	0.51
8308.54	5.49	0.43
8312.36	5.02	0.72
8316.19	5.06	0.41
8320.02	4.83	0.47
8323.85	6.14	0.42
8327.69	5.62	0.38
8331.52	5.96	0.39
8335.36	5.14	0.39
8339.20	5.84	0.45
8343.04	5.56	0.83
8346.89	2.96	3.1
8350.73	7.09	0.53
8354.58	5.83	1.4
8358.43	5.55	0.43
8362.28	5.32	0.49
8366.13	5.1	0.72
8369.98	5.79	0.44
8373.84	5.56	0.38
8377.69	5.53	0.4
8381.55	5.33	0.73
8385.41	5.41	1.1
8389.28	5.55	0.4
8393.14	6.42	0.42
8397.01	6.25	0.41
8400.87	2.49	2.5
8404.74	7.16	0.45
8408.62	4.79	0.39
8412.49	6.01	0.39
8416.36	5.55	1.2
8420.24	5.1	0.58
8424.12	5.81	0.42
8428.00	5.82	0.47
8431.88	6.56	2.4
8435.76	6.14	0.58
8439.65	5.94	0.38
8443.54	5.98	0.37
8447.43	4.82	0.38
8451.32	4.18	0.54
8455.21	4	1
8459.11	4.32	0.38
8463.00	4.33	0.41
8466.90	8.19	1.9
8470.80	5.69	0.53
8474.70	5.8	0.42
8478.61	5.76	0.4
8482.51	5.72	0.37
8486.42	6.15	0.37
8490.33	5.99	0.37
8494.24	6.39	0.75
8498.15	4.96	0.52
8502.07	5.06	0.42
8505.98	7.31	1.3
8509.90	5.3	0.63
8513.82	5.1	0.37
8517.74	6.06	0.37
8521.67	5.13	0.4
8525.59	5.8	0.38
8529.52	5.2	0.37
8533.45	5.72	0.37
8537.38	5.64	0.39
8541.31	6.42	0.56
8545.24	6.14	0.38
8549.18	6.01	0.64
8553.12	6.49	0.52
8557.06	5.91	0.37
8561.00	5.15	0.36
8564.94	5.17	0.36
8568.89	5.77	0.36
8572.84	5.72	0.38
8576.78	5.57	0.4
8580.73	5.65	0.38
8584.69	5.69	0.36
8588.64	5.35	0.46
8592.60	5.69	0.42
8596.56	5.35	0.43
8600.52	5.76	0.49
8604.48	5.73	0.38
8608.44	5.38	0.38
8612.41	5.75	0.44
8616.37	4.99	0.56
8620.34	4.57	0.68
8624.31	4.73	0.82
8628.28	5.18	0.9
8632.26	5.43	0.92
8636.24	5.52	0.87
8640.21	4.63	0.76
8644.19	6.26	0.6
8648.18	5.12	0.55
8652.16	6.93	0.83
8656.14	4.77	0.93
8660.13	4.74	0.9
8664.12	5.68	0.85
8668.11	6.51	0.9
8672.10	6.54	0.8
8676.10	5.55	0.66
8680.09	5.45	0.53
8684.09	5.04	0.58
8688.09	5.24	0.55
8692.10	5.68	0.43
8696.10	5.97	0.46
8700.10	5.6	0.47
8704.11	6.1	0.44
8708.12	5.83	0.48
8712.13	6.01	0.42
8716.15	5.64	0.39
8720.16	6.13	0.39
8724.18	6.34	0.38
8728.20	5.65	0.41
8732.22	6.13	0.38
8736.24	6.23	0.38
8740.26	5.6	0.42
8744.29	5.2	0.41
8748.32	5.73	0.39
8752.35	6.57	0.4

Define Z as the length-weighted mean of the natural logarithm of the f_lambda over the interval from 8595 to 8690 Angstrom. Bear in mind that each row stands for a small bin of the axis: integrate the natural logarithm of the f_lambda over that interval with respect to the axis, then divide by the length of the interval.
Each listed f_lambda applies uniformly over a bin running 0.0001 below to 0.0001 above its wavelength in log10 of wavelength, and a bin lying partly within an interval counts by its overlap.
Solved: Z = 1.69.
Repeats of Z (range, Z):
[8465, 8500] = 1.80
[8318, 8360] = 1.68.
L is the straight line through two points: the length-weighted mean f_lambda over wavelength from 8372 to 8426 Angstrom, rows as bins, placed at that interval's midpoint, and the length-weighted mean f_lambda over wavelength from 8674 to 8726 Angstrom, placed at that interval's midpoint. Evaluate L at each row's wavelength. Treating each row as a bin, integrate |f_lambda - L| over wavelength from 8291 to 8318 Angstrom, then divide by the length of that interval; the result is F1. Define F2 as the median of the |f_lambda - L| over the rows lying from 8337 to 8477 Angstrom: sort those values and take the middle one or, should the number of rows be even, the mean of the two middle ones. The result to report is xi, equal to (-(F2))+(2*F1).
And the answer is 0.5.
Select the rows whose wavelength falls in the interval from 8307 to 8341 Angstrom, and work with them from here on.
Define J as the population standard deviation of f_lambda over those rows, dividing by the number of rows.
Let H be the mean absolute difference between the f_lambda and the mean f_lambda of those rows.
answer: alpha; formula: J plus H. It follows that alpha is 0.83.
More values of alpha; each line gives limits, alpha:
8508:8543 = 0.80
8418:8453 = 1.30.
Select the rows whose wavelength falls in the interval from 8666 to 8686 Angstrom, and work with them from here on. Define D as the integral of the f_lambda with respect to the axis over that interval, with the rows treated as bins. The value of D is 116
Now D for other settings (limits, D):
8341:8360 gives 103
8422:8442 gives 121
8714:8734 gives 119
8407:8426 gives 104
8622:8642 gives 102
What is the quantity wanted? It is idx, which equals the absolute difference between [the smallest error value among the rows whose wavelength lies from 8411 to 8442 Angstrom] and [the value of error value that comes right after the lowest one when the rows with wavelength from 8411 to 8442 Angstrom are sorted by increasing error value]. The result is 0.010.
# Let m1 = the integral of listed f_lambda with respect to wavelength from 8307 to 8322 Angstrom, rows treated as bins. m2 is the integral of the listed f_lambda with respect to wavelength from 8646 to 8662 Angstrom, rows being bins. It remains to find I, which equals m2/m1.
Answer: 1.13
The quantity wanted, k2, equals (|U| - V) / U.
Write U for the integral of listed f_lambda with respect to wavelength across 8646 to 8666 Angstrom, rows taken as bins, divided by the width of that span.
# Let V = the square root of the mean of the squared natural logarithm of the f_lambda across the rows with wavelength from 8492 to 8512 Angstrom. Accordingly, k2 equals 0.678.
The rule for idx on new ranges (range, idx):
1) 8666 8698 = 0.030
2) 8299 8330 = 0.030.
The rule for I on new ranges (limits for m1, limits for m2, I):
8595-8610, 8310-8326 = 1.01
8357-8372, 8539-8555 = 1.23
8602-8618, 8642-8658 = 1.05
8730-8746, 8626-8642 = 0.89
